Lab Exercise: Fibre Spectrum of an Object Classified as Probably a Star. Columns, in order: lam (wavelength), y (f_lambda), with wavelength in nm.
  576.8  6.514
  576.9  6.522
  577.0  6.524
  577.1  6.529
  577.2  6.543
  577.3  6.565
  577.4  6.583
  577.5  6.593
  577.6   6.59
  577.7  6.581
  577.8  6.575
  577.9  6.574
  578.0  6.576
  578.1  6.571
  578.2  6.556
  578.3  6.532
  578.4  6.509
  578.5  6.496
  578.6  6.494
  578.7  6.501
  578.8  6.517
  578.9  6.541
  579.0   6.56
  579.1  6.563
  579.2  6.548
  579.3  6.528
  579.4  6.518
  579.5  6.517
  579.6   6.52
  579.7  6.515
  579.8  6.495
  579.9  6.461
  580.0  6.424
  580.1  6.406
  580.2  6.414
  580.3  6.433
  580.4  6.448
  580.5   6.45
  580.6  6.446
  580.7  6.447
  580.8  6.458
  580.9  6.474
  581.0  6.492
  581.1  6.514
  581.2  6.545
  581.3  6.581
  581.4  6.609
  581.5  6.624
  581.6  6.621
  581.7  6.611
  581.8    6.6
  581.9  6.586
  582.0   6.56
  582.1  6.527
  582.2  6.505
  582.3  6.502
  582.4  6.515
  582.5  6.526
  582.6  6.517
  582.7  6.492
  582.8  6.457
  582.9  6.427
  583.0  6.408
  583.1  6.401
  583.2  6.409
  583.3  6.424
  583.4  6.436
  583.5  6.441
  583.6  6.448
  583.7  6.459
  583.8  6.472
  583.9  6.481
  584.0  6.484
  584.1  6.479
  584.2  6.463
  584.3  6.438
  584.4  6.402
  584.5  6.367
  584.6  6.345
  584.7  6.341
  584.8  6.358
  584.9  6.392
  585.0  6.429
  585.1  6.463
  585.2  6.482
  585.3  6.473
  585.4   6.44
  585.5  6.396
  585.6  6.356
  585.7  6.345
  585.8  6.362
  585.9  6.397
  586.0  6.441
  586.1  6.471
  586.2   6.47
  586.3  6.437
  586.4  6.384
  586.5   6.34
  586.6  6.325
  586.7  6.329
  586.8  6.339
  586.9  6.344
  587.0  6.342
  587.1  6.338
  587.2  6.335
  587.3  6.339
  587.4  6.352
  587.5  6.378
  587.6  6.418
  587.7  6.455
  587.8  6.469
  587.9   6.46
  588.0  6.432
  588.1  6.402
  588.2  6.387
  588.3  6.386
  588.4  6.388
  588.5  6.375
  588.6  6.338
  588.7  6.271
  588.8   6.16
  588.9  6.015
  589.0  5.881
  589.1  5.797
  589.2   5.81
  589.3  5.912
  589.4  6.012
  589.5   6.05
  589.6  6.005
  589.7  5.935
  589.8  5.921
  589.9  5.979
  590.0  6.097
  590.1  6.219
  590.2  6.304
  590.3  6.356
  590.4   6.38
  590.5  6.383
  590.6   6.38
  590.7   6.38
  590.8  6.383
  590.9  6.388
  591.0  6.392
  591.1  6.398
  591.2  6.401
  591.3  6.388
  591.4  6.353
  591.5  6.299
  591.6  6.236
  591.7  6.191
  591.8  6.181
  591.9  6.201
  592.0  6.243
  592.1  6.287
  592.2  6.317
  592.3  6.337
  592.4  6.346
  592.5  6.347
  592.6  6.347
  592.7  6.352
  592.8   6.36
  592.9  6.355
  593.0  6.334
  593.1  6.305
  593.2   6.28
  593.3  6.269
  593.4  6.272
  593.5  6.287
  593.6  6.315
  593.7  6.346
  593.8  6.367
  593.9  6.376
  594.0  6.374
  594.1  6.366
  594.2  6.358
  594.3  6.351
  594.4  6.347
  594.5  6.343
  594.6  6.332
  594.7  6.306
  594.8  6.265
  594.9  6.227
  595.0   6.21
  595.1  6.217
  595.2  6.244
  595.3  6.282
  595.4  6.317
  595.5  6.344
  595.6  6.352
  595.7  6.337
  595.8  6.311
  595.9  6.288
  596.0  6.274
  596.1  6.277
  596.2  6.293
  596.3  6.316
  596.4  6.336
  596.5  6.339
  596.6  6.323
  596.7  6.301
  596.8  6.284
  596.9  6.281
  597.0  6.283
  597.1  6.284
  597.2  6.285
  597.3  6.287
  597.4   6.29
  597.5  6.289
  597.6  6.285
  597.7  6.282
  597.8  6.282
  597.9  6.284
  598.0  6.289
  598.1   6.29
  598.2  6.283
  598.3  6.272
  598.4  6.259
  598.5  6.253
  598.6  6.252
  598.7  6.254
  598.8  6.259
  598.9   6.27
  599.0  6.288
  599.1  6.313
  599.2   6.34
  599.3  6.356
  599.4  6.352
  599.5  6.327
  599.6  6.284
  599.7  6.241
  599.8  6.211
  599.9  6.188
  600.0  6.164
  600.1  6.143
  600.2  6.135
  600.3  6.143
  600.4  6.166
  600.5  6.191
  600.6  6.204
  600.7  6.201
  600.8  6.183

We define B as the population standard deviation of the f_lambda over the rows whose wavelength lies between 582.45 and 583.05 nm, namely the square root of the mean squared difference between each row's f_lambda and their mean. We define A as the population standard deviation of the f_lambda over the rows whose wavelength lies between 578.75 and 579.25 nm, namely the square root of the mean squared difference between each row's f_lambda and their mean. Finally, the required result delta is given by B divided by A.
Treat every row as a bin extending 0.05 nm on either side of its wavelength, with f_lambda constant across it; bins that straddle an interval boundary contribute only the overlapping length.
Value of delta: 3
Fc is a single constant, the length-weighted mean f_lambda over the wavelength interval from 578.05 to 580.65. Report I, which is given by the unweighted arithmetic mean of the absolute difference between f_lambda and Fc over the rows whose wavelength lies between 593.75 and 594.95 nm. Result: 0.16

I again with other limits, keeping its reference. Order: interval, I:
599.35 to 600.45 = 0.28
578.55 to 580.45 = 0.04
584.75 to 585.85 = 0.09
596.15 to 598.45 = 0.21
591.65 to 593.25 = 0.20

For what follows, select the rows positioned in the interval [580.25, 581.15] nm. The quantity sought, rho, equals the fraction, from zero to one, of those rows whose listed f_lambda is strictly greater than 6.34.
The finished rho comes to 1.0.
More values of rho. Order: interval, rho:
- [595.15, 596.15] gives 0.2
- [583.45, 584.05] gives 1.0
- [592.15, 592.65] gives 0.6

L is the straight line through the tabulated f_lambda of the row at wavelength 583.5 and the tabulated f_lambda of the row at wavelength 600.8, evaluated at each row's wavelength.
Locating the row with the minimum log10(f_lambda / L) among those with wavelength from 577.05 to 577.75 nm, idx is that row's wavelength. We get 577.1 nm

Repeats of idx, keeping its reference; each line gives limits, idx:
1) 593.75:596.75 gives 595.0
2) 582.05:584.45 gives 583.1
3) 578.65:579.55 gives 578.7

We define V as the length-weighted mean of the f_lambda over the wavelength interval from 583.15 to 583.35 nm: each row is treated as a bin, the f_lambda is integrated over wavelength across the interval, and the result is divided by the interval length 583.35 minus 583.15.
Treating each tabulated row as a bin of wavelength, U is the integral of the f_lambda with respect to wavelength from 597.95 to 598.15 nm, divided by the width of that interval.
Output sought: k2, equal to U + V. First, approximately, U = 6.29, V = 6.42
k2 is 12.7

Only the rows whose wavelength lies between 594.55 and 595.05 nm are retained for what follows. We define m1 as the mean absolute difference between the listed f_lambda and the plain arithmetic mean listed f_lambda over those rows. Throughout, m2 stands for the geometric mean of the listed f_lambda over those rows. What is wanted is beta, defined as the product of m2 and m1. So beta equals 0.26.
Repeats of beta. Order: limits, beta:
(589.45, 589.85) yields 0.30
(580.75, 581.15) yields 0.12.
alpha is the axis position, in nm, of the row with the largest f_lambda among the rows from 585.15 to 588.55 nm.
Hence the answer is 585.2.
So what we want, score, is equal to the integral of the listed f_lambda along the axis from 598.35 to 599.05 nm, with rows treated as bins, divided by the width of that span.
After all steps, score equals 6.26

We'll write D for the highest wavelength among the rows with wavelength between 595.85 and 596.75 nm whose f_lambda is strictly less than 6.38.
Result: 596.7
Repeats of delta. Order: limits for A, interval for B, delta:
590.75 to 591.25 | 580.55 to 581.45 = 9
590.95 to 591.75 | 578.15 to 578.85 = 0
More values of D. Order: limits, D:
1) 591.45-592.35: 592.3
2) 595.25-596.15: 596.1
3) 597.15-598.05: 598.0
